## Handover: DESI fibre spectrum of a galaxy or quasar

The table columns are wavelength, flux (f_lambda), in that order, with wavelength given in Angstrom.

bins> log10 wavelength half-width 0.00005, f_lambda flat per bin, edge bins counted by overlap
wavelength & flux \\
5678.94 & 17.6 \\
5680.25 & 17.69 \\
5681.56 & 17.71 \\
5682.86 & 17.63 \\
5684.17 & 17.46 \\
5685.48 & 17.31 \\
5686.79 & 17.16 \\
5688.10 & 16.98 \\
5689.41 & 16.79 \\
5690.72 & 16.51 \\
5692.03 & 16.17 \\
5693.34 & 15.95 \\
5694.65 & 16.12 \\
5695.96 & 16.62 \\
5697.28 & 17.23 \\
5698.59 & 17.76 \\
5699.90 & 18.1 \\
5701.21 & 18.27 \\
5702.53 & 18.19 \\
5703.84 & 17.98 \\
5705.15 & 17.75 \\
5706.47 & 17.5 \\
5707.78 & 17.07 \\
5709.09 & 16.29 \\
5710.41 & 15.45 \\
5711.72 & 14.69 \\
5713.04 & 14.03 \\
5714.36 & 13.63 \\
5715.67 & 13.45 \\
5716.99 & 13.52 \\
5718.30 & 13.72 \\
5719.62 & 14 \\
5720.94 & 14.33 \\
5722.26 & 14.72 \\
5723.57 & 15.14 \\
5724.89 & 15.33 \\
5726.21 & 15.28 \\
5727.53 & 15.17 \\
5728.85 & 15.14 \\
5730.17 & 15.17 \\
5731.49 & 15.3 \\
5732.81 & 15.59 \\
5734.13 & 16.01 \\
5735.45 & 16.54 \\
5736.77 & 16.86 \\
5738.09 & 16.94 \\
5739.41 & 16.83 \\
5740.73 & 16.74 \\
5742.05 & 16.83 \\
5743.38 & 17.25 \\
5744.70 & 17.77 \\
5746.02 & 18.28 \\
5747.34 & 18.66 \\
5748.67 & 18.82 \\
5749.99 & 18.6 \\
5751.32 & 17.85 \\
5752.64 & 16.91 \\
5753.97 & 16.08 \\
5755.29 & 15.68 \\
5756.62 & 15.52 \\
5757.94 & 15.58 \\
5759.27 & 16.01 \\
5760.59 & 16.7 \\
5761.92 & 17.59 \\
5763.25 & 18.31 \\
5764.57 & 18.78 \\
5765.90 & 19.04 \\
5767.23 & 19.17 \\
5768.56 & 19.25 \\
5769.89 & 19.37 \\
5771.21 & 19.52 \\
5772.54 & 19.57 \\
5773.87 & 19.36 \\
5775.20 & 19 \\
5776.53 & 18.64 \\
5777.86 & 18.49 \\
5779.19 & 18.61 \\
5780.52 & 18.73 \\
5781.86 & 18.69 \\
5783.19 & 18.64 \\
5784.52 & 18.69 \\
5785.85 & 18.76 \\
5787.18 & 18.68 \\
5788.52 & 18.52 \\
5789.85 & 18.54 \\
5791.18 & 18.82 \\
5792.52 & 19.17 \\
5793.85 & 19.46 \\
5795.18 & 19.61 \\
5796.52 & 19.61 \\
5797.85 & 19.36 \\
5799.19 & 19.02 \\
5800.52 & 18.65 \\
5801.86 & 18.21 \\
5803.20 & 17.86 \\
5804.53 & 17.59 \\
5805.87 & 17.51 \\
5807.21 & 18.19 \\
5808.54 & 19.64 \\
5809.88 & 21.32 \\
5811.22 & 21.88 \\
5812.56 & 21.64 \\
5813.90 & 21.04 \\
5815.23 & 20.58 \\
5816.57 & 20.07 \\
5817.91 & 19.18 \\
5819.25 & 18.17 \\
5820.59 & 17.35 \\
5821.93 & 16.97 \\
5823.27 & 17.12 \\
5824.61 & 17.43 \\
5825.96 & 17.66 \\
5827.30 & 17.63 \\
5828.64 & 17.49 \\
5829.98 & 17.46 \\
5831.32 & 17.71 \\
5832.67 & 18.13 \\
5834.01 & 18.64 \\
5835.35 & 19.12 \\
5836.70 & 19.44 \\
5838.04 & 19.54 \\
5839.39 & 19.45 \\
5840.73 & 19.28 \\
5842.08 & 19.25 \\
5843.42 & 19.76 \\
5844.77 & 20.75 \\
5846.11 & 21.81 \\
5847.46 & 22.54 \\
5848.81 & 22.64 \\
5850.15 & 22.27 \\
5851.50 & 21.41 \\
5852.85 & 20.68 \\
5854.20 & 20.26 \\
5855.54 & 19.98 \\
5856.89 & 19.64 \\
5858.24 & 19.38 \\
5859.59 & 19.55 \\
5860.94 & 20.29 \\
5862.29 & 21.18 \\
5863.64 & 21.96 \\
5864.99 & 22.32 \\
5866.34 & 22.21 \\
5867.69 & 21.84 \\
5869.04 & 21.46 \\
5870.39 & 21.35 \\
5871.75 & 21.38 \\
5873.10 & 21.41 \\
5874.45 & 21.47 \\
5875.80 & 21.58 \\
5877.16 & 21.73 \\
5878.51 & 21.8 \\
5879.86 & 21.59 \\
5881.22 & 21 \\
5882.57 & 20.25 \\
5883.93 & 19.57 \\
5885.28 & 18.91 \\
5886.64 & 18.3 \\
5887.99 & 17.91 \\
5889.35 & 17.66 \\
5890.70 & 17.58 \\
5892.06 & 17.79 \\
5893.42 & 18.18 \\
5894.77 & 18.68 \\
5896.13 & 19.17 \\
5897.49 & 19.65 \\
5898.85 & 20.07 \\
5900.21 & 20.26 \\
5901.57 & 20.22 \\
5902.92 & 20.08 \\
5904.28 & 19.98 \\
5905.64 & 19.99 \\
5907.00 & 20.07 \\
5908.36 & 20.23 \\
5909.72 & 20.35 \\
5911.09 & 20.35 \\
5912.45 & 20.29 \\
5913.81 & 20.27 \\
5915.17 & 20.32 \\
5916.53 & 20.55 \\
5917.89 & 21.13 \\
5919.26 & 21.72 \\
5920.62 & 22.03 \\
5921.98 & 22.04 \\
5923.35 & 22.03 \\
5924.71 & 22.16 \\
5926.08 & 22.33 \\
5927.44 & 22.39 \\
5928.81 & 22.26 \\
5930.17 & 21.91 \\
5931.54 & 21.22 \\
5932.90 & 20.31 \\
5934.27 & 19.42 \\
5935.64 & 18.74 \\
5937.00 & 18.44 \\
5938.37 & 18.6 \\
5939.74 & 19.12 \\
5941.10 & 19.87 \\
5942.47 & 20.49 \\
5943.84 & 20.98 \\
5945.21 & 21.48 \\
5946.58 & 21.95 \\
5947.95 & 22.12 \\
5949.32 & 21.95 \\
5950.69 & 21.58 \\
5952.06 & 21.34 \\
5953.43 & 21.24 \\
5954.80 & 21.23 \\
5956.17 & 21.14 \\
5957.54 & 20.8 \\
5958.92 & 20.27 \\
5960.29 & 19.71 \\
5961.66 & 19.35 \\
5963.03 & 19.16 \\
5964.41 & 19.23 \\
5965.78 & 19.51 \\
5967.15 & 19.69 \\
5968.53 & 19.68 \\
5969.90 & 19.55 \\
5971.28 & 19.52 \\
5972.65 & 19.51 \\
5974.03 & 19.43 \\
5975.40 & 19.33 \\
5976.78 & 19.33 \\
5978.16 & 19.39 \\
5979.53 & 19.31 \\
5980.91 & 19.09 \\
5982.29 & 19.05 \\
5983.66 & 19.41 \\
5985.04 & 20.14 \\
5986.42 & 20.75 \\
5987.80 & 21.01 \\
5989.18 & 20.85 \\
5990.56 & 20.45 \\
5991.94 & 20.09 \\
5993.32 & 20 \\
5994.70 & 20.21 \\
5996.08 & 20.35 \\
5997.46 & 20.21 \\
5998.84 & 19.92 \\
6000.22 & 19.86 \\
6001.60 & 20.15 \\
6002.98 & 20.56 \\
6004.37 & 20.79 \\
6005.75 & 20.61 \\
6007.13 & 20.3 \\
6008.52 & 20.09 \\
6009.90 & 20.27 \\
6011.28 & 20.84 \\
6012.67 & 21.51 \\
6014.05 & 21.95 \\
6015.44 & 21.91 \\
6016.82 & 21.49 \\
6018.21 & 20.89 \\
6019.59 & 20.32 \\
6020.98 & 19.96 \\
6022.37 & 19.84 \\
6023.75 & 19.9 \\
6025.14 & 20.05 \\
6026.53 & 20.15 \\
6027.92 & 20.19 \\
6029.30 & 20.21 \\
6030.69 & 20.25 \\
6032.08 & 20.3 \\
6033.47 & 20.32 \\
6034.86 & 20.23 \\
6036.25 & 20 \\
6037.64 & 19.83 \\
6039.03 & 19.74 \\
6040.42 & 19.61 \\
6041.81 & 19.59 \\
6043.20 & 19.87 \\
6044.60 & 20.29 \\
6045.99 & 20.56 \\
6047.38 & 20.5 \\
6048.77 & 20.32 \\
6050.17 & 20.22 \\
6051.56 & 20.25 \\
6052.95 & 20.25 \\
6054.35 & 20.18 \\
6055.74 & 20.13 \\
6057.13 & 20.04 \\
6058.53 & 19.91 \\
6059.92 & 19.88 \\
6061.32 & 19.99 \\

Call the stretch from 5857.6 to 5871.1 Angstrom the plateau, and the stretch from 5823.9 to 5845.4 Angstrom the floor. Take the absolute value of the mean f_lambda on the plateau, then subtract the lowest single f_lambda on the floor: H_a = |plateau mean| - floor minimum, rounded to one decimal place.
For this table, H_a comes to 3.7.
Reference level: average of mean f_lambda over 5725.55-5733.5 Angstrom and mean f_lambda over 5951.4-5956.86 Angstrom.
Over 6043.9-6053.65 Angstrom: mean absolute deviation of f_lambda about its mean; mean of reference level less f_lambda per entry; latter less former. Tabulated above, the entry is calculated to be -2.19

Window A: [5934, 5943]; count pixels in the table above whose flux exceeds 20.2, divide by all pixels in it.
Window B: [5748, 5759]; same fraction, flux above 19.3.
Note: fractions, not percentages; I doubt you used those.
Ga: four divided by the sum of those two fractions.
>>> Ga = 28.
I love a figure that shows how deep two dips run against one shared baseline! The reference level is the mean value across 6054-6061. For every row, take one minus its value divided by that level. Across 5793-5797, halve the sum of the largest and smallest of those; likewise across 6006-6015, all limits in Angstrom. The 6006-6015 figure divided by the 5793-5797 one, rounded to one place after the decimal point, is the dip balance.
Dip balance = -2.0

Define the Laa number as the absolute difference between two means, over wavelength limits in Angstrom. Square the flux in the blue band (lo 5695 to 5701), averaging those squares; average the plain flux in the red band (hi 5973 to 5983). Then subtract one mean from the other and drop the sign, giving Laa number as 285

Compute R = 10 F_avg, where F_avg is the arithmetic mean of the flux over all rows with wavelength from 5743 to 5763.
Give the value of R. 172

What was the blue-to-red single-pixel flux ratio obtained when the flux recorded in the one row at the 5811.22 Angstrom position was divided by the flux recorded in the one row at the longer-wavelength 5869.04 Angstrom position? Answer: 1.02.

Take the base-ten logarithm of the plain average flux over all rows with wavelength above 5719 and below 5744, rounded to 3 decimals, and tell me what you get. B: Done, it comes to 1.197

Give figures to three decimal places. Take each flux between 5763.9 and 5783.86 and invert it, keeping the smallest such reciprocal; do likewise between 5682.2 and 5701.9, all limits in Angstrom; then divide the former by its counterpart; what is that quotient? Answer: 0.934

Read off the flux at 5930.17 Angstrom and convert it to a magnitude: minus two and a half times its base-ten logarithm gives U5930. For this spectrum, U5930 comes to -3.35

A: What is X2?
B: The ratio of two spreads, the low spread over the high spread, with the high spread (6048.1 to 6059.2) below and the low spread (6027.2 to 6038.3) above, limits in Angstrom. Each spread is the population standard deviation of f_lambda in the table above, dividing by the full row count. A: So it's 1.3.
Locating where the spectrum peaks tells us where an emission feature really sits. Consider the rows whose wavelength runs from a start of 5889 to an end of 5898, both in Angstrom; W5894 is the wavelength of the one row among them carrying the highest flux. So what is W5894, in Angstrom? 5897.49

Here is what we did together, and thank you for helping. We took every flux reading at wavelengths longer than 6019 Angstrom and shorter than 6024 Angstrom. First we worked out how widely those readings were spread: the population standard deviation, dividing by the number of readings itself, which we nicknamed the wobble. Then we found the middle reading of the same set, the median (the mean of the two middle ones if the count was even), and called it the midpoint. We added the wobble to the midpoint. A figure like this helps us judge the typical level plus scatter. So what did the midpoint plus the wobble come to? 20.1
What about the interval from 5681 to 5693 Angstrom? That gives 17.6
